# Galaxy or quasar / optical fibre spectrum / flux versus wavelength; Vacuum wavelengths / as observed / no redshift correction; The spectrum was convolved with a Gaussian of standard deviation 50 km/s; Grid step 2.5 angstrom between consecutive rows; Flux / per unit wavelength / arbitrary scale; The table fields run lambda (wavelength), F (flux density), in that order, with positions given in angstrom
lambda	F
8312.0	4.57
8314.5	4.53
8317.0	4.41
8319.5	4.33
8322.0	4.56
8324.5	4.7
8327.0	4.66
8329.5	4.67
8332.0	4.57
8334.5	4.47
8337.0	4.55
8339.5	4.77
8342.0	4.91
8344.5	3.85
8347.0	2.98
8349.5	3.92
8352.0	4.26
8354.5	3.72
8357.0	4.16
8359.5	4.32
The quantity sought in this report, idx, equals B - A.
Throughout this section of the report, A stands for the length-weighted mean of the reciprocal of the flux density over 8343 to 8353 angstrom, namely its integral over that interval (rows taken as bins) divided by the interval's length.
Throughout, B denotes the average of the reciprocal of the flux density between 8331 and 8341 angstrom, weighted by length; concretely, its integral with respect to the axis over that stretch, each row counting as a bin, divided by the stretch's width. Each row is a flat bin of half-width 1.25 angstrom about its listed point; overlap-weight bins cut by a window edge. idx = -0.05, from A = 0.271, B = 0.218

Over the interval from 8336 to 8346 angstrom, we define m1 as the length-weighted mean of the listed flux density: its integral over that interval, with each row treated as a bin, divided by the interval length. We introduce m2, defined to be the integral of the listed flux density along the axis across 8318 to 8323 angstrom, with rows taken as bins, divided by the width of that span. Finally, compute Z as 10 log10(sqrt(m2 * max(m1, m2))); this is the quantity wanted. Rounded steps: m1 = 4.5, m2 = 4.44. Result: 6.49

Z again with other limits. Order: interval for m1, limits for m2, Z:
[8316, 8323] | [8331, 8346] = 6.53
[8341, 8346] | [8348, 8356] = 6.14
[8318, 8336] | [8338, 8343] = 6.83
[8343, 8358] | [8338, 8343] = 6.83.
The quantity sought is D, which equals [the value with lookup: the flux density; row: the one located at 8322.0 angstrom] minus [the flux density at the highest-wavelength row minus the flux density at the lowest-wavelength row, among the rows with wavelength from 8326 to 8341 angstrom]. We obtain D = 4.45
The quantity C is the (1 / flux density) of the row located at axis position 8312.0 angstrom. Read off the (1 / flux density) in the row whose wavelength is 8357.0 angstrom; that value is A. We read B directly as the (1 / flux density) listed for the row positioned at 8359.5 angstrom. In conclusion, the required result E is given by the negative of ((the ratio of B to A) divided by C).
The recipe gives -4.4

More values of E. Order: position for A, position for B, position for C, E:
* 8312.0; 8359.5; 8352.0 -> -4.5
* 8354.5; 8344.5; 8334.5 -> -4.3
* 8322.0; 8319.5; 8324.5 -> -4.9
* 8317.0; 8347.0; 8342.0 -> -7.3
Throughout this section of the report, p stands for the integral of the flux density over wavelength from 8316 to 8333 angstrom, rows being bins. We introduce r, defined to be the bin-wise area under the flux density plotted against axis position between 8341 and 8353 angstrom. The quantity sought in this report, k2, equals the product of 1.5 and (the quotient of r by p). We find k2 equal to 0.9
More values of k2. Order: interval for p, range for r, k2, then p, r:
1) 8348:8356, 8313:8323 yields 2.1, 32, 45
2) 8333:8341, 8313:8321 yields 1.4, 37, 35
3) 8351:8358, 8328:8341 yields 3.2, 28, 60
